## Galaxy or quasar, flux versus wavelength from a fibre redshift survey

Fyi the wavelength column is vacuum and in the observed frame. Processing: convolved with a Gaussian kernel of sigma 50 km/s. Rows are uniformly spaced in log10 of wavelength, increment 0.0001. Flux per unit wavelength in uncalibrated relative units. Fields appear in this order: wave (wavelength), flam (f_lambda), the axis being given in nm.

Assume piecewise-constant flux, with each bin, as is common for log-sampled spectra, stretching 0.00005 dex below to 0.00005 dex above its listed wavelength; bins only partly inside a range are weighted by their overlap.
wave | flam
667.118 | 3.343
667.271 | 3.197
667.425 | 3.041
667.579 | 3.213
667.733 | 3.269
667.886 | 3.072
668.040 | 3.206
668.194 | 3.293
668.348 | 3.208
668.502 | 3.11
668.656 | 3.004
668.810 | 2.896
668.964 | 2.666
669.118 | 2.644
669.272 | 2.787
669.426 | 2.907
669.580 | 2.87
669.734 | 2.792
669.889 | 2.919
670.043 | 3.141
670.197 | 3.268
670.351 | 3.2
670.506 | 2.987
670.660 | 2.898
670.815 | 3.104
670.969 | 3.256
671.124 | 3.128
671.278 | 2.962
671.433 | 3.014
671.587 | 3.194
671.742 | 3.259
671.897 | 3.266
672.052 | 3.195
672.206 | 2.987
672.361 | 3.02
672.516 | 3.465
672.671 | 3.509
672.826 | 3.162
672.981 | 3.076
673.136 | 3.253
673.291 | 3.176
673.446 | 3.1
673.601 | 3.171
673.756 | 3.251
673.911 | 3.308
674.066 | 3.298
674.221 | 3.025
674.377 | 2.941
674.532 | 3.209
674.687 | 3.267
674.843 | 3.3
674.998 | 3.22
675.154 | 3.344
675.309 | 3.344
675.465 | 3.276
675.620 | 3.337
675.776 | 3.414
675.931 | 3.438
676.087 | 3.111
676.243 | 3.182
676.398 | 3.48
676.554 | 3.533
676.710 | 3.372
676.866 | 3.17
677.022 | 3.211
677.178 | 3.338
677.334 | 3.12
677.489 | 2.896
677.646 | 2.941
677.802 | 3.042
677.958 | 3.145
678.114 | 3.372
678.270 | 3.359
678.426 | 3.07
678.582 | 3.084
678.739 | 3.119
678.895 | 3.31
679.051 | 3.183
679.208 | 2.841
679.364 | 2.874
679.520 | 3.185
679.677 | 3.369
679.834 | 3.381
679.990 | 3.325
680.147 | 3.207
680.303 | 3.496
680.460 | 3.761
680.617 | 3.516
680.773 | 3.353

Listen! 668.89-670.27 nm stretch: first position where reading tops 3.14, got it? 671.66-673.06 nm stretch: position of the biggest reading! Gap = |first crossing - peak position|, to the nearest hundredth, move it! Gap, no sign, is 2.63 nm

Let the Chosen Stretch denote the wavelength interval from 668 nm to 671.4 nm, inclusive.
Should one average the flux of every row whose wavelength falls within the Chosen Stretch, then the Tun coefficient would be 3.01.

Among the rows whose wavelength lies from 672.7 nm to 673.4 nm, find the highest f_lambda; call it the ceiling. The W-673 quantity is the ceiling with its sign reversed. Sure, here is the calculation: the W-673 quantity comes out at -3.25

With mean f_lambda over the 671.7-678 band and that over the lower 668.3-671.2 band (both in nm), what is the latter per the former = 0.93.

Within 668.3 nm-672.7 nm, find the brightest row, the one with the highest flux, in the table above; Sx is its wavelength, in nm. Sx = 672.671 nm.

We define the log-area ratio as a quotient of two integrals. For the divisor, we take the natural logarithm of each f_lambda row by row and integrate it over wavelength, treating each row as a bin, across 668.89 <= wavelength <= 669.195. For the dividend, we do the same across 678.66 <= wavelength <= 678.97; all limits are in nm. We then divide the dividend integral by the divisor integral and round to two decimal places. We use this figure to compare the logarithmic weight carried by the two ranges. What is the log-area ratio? 1.21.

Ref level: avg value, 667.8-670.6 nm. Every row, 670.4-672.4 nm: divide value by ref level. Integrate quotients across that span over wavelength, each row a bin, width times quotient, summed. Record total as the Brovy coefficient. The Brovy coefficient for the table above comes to 2.1 nm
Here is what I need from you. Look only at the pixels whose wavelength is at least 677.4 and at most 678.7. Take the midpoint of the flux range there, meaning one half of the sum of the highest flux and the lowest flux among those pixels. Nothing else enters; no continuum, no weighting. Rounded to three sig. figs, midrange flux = 3.13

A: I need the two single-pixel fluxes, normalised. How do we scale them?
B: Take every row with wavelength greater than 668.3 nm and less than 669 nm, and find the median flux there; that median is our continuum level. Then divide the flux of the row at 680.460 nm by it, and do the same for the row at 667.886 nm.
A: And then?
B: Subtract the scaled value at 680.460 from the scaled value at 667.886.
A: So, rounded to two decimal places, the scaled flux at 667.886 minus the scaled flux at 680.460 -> -0.23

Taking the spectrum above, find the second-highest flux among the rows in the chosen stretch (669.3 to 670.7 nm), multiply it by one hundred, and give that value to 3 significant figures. 320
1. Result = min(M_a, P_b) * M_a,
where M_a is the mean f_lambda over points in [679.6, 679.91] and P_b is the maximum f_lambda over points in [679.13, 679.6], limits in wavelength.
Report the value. 10.7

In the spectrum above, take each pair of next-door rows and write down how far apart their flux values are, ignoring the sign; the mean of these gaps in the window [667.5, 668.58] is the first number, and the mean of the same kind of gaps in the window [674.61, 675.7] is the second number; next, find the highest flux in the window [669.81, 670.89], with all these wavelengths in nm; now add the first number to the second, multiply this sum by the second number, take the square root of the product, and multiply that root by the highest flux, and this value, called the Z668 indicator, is 0.33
